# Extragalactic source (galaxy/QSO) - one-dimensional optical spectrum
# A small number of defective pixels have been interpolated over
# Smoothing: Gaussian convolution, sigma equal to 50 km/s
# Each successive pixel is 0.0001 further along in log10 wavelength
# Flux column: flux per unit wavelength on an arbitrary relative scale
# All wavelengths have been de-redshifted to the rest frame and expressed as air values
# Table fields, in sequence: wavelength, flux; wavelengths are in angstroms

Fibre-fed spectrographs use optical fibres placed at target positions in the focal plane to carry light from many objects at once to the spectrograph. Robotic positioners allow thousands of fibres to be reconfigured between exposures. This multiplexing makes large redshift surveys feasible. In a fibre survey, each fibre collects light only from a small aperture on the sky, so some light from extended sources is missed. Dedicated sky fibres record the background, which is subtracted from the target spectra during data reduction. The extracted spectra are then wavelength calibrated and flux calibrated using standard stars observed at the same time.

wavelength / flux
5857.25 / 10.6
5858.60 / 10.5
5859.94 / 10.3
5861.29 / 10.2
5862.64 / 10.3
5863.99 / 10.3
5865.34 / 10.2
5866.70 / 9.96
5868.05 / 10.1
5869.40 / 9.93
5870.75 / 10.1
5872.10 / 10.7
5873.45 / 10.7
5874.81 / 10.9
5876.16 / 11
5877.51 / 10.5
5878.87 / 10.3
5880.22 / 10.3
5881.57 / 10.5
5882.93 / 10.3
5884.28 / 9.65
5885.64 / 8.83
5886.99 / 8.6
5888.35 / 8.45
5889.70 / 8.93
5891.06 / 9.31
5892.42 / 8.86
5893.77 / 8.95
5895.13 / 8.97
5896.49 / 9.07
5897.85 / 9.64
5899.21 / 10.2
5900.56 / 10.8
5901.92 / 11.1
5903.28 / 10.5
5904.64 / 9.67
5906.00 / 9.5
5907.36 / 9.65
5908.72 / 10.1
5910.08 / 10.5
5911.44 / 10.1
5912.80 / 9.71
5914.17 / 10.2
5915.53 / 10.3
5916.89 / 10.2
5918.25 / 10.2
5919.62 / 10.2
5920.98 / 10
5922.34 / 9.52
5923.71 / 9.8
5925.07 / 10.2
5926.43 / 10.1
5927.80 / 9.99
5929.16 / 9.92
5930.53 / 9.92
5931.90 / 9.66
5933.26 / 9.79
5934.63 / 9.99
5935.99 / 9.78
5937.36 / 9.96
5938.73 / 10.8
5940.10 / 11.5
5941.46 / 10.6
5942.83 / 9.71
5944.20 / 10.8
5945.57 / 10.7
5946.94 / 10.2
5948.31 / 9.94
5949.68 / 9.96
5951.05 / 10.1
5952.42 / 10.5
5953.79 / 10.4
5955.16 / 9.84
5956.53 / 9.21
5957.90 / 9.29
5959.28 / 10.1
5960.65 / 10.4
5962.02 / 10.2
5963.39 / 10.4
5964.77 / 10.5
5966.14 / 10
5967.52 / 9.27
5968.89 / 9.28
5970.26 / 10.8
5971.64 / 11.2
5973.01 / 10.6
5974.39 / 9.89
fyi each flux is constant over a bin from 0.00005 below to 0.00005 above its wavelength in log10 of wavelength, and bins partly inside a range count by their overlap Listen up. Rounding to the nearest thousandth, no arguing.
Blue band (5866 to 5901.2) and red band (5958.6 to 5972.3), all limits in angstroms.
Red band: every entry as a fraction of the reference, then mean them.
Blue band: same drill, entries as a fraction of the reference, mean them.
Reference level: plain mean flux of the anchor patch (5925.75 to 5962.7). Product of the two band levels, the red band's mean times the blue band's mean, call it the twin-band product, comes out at 0.979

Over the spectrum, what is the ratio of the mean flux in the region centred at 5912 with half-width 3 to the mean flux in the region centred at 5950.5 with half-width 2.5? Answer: 1.00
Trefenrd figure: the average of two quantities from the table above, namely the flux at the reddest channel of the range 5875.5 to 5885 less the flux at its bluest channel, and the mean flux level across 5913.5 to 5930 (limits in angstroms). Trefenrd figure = 4.4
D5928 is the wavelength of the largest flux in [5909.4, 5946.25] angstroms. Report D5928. 5940.10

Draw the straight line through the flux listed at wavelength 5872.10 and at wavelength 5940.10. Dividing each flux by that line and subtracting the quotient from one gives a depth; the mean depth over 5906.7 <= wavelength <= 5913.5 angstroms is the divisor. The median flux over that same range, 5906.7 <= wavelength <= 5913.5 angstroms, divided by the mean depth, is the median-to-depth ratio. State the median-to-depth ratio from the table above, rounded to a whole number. 99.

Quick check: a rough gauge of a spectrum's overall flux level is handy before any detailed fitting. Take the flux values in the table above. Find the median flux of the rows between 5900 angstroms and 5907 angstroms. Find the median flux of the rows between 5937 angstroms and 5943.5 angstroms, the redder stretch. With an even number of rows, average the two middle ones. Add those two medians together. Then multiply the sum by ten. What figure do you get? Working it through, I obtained 211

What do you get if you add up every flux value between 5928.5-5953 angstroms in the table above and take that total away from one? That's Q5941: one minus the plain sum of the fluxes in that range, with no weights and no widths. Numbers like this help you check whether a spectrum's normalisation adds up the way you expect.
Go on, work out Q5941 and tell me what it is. -183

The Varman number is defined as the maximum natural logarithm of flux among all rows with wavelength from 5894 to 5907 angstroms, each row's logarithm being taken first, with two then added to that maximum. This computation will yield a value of 4.41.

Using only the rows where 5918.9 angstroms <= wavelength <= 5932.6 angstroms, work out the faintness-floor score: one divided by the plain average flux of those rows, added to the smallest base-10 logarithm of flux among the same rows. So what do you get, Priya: 1.08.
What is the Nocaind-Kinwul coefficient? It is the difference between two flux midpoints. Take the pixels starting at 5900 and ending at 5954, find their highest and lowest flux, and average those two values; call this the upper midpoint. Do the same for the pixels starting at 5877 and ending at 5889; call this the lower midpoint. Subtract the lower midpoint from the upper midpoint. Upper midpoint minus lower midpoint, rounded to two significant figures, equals 1.0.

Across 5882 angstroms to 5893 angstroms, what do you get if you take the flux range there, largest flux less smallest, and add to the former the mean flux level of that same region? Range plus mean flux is 11.0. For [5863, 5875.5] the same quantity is 11.3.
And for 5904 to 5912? 10.9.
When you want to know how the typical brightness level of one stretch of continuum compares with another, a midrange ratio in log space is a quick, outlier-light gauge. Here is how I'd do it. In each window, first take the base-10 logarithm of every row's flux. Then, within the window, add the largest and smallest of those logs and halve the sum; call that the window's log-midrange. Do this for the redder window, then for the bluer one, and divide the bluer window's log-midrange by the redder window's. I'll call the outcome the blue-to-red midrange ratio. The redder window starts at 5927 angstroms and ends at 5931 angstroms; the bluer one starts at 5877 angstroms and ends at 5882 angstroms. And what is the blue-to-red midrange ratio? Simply 1.02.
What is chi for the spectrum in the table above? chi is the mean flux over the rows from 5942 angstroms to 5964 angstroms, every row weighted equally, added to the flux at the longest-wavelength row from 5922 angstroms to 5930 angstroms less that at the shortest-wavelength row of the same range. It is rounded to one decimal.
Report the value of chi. 10.5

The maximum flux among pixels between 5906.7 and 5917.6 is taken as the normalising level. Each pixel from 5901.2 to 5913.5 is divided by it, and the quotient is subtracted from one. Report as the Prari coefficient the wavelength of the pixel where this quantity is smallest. 5901.92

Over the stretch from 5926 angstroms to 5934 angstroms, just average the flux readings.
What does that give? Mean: 9.9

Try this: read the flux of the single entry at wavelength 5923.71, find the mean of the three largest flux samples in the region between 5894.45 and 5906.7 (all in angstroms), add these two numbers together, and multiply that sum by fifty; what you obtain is 1030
